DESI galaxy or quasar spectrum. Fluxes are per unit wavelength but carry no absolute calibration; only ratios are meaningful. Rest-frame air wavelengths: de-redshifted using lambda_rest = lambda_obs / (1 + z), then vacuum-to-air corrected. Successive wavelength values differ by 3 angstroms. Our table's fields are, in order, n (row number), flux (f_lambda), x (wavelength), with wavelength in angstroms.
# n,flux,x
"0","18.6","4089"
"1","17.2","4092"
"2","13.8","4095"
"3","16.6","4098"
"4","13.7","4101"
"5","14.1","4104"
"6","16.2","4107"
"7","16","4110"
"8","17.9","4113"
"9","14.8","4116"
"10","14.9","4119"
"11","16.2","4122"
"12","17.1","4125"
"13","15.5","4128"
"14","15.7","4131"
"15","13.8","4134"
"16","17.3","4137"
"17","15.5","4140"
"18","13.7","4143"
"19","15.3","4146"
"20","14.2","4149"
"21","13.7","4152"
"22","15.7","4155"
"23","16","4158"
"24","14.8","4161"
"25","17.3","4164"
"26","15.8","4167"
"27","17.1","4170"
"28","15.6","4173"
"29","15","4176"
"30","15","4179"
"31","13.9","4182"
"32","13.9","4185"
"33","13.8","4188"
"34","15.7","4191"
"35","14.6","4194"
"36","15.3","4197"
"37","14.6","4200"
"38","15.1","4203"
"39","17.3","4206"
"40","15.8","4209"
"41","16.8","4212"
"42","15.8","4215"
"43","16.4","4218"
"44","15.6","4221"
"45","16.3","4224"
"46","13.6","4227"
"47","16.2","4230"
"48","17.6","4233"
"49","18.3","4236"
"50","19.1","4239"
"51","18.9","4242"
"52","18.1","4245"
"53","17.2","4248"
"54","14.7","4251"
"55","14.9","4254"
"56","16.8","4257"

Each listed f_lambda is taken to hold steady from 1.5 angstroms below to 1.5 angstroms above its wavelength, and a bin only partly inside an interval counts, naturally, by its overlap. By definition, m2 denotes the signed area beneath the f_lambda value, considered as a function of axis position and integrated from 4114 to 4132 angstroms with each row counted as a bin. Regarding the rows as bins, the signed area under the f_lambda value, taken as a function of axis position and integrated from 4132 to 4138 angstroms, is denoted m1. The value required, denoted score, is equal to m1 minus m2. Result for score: -191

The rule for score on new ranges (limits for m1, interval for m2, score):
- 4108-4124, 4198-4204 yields 167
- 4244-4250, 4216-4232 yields -147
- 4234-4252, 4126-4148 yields -16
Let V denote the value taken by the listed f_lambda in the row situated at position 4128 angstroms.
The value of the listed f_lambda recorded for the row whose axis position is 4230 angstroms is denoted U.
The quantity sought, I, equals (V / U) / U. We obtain 0.059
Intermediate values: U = 16.2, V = 15.5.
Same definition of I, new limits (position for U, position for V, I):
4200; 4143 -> 0.064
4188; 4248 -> 0.090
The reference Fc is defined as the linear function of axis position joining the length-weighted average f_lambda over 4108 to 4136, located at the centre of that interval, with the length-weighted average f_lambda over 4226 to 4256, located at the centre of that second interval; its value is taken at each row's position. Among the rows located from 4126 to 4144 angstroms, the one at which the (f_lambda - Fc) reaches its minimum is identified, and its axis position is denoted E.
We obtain 4143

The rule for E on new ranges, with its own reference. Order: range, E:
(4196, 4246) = 4227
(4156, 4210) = 4188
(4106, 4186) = 4185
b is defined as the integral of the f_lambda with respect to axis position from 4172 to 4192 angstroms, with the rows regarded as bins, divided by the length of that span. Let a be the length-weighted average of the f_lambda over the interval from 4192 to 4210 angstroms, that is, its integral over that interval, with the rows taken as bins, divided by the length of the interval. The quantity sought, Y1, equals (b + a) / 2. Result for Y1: 15.0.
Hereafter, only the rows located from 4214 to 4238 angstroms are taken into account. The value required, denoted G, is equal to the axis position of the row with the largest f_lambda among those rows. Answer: 4236 angstroms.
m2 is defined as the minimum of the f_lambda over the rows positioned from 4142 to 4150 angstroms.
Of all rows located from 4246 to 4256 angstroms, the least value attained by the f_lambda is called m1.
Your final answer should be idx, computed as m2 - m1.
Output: -1.0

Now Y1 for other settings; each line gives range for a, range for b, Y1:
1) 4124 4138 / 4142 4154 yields 15.0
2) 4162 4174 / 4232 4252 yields 17.1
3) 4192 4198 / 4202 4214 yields 15.6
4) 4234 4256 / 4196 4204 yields 16.1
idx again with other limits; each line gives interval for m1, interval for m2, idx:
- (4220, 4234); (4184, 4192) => 0.2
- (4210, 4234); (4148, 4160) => 0.1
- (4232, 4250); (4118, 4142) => -3.4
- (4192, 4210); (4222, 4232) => -1.0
